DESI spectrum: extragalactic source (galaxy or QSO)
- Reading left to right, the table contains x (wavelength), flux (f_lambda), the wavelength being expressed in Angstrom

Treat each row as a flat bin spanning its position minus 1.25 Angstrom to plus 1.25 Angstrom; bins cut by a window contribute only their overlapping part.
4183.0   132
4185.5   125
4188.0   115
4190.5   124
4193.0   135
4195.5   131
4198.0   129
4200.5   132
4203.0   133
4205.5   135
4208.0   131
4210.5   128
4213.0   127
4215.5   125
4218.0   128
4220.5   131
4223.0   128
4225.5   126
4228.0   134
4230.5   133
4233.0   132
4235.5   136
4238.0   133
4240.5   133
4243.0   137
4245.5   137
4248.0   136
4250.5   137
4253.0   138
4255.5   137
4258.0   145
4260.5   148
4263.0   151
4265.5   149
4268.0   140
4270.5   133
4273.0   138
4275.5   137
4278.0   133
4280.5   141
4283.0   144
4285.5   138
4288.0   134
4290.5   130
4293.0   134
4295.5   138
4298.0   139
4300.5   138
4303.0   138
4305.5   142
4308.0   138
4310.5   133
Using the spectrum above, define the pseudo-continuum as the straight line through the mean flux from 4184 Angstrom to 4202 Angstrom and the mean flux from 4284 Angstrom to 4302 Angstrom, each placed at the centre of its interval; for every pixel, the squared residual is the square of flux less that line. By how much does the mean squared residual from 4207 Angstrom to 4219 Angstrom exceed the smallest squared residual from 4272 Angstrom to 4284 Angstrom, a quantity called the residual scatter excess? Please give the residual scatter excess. 4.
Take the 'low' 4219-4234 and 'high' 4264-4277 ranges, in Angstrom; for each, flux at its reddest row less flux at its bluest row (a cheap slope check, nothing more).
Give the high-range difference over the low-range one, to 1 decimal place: -12.0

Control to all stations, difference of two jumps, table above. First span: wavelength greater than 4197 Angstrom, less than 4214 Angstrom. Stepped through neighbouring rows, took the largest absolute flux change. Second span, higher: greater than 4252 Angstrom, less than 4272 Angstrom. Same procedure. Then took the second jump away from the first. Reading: -5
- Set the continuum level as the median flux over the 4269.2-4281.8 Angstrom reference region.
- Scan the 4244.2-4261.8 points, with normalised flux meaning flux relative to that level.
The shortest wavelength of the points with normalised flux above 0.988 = 4245.5 Angstrom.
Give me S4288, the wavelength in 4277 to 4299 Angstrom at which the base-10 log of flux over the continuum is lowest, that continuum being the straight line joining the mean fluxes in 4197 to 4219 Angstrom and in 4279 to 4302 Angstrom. 4290.5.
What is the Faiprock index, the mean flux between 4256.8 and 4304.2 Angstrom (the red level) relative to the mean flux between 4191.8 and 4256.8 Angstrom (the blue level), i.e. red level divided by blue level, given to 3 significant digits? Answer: 1.05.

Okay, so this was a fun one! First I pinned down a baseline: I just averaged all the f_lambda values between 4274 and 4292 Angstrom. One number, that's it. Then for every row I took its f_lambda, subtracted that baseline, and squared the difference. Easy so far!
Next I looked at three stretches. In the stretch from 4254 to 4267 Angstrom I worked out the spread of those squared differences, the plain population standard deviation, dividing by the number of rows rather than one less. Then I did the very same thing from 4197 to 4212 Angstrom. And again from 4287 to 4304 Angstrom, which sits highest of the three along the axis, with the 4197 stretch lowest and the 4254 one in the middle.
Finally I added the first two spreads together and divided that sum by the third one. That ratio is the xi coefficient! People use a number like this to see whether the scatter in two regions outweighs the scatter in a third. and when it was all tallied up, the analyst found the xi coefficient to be 6.6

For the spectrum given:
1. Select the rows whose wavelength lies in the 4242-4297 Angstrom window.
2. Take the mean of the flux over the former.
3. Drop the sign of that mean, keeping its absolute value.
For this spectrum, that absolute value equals 139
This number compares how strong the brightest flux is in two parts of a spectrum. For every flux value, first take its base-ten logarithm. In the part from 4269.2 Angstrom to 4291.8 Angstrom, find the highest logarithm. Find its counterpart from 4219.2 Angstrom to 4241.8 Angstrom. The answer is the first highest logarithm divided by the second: 1.01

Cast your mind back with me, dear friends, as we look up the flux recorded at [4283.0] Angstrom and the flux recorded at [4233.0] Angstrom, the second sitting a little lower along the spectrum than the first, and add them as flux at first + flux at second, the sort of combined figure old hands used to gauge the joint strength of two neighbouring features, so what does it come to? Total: 276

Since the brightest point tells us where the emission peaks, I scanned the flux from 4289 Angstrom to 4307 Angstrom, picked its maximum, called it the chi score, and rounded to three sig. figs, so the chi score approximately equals 142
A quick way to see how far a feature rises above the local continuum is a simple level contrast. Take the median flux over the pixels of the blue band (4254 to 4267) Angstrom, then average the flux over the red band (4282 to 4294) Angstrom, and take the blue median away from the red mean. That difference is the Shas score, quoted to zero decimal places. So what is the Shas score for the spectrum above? -12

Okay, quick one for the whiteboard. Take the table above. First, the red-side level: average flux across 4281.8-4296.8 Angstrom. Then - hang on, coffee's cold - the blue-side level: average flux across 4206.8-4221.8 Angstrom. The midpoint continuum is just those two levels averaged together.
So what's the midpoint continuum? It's 132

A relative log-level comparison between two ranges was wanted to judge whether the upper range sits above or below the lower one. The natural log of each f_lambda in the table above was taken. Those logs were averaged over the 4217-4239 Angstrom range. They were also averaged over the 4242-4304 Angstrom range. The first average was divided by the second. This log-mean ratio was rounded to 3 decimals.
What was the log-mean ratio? 0.989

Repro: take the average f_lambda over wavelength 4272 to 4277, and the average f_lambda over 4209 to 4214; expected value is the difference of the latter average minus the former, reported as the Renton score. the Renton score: -10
